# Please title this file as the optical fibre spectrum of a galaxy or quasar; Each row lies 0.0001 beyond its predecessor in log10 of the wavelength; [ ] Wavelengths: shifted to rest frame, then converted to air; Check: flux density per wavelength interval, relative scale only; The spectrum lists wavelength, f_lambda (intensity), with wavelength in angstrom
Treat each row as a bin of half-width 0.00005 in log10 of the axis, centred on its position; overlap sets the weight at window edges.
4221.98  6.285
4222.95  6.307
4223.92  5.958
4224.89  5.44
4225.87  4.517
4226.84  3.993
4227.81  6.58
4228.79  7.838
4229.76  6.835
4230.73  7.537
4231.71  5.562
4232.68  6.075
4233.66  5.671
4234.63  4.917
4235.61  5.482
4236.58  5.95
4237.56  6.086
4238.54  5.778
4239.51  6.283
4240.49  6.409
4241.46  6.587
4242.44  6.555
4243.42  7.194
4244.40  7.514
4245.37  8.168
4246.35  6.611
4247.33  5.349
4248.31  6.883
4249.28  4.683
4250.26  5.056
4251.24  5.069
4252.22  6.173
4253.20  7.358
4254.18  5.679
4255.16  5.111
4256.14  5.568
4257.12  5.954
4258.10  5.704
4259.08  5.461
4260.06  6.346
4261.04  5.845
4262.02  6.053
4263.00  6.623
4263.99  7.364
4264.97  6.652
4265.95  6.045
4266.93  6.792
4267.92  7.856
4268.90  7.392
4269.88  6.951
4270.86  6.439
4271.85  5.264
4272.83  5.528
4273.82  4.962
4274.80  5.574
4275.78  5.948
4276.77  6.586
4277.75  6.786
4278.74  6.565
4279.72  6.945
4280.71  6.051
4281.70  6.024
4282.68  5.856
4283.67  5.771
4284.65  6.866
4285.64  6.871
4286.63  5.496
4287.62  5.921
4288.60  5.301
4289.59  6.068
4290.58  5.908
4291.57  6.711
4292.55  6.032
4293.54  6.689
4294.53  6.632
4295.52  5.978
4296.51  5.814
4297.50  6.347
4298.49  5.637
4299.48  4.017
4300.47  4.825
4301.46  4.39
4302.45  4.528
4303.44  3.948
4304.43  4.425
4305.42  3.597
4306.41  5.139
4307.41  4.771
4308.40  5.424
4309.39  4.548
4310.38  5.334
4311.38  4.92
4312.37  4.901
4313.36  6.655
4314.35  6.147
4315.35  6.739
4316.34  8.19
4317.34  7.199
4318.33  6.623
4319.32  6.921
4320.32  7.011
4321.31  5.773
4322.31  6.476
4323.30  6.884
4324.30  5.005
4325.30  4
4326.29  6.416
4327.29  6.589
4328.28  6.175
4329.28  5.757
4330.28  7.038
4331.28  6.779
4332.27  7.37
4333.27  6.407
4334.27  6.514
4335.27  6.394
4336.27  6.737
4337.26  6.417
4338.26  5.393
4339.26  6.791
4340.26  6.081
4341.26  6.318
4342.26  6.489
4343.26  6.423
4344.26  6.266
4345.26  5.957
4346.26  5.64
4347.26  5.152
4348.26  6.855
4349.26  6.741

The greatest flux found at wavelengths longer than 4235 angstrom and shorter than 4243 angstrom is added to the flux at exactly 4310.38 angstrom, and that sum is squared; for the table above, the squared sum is 142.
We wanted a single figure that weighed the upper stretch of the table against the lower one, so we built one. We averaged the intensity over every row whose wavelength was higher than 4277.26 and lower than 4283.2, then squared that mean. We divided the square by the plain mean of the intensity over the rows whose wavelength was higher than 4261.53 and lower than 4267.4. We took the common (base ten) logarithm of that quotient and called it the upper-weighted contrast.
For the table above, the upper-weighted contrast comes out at 0.79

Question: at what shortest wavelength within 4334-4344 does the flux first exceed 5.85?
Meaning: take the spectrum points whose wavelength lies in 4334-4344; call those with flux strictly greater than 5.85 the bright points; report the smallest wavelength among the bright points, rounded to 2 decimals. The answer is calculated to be 4334.27 angstrom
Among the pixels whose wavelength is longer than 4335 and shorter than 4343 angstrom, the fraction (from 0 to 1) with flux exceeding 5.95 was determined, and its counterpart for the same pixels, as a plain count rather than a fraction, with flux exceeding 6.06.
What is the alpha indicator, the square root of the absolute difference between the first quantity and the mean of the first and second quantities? 1.75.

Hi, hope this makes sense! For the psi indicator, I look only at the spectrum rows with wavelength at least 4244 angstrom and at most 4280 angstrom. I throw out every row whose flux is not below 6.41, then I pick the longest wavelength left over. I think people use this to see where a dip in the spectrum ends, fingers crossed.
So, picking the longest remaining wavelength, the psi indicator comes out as 4275.78 angstrom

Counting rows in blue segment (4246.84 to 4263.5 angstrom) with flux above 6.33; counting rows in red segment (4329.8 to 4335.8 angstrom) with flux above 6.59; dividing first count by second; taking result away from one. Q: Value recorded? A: -0.3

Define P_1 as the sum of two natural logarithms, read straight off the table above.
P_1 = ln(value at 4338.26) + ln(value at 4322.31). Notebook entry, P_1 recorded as 3.55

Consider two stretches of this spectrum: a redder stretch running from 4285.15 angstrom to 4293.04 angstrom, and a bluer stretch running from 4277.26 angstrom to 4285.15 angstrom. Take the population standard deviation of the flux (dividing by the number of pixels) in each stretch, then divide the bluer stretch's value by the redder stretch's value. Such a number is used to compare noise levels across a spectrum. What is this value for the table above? 0.9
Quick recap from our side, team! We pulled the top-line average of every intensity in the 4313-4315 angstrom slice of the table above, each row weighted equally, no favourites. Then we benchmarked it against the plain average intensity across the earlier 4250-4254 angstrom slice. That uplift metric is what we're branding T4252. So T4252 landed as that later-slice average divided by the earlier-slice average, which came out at 1.08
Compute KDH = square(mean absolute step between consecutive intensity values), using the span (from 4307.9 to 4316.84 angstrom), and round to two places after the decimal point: 0.64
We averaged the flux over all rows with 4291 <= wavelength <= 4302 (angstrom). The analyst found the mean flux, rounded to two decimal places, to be 5.73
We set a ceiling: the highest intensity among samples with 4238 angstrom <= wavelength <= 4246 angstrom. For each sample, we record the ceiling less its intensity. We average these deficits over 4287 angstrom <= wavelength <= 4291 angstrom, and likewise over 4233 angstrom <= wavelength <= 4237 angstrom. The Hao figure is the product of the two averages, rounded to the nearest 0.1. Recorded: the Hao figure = 6.3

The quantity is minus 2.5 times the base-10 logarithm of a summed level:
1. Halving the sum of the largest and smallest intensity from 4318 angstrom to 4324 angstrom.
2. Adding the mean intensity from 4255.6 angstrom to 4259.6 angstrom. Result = -2.70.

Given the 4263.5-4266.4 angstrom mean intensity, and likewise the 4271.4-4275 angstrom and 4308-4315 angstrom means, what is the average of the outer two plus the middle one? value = 11.4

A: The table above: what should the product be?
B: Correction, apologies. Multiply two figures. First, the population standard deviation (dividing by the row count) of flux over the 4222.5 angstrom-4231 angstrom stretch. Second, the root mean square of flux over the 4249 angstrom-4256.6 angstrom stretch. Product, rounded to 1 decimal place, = 6.9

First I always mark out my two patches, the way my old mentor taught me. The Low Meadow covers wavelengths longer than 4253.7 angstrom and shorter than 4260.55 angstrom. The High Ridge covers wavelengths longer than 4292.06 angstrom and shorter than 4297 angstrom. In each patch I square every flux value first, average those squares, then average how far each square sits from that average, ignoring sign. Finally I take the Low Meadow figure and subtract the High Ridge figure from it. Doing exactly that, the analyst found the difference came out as -1.3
